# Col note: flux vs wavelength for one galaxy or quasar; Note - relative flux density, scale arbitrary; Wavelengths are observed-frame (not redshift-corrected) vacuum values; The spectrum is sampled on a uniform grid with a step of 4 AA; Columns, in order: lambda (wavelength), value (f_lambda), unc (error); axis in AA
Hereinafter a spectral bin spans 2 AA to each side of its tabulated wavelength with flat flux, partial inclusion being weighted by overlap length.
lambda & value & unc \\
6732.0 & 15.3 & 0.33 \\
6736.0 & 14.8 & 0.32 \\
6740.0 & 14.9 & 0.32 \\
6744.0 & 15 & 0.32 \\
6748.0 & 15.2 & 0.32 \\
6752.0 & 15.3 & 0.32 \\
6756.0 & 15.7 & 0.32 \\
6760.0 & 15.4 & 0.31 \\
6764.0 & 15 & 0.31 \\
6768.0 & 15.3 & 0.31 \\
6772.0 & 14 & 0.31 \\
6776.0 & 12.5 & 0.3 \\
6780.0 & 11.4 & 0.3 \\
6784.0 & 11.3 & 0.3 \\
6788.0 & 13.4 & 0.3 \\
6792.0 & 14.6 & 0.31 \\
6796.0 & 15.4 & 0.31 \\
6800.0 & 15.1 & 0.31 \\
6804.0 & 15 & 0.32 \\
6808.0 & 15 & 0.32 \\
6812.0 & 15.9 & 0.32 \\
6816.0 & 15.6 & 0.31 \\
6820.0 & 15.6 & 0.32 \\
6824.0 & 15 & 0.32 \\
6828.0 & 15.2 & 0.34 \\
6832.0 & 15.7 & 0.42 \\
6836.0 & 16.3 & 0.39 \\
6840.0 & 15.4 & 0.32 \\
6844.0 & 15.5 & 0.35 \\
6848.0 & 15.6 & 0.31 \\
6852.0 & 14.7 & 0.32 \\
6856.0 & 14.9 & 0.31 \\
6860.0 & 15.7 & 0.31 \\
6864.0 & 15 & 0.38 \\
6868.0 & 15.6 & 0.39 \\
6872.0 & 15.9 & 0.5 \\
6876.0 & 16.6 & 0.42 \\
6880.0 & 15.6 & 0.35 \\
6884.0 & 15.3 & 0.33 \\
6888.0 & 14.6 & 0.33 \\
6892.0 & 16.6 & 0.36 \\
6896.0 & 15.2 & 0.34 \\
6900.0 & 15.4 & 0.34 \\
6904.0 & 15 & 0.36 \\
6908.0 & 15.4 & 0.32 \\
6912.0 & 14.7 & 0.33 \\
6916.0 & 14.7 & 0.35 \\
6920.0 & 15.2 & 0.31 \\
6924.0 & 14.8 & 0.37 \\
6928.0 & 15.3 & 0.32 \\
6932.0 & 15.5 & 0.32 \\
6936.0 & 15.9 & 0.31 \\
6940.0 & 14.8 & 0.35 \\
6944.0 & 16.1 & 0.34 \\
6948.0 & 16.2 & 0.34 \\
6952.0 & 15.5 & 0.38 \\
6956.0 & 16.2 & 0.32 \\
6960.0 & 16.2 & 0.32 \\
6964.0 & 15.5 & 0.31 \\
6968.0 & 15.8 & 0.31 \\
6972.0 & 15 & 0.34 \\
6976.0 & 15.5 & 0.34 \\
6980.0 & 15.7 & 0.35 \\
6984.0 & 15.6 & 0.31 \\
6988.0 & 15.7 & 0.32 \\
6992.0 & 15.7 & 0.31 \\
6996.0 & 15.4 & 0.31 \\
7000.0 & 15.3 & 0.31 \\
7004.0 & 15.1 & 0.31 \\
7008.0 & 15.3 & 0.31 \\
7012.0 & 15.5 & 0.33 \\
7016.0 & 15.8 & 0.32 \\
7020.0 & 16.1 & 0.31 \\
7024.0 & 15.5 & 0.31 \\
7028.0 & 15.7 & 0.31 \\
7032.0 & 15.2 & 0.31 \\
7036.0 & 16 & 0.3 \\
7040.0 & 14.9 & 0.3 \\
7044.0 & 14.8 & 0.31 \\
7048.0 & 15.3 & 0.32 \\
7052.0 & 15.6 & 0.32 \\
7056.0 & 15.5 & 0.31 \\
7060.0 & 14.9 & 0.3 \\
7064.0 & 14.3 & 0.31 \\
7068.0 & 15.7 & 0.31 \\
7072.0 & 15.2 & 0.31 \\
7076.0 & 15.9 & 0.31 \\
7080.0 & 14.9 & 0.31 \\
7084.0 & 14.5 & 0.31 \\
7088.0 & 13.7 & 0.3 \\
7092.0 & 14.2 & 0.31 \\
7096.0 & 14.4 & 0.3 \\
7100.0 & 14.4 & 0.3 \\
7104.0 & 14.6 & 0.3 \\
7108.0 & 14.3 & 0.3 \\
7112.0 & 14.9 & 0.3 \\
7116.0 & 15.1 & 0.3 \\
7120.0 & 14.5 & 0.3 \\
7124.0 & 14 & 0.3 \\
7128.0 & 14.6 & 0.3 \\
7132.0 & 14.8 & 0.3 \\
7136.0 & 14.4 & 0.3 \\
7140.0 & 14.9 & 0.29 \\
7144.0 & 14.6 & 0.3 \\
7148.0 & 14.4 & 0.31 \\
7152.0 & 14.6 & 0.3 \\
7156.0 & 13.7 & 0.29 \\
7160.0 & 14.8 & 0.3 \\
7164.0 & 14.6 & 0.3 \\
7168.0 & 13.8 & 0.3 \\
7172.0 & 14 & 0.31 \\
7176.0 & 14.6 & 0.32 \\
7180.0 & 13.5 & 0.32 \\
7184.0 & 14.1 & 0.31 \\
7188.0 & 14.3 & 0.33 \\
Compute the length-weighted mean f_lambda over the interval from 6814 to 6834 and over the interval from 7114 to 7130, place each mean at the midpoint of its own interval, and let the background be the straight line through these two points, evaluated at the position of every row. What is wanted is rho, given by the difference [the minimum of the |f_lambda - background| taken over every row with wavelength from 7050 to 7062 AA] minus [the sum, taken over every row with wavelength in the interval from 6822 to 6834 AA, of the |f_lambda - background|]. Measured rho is -0.8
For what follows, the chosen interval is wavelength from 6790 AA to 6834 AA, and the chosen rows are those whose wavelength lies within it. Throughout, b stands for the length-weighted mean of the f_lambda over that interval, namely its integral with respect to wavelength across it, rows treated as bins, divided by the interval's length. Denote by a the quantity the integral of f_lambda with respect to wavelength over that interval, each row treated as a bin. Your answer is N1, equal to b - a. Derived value -657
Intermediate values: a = 672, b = 15.28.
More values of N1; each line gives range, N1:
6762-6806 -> -598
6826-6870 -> -663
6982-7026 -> -668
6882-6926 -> -652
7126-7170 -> -622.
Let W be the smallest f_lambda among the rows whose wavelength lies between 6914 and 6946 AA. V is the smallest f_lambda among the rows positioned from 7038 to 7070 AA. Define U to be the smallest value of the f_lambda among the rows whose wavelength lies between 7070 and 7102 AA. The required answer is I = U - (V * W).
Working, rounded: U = 13.7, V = 14.3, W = 14.7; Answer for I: -197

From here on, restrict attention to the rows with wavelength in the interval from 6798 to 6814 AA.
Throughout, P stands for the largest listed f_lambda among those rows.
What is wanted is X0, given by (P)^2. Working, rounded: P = 15.9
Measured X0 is 253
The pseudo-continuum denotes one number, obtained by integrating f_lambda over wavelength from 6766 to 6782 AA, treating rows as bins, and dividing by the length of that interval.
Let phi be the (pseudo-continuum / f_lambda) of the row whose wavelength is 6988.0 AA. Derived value 0.847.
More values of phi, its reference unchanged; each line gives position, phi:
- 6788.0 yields 0.993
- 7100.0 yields 0.924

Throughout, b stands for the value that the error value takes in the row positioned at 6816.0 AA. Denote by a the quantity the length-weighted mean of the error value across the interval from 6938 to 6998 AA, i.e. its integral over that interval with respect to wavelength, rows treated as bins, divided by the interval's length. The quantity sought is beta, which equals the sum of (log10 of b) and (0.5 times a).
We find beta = -0.344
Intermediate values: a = 0.33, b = 0.310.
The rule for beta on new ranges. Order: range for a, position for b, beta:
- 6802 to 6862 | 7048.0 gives -0.329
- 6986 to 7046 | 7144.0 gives -0.367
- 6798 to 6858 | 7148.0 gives -0.343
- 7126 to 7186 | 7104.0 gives -0.371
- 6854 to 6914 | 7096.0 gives -0.344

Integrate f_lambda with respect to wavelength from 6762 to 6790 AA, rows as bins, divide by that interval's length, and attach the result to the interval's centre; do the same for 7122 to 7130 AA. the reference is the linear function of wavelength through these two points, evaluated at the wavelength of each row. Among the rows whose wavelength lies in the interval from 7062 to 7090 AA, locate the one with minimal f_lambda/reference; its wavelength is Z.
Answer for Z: 7088.0 AA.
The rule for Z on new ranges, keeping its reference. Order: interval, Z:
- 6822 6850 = 6824.0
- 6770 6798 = 6784.0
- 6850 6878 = 6852.0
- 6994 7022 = 7004.0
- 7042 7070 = 7064.0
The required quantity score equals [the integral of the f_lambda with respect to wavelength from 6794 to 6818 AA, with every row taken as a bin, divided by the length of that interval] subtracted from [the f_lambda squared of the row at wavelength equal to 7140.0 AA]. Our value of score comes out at 207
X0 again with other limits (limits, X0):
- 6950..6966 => 262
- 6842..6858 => 243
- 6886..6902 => 276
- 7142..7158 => 213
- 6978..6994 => 246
